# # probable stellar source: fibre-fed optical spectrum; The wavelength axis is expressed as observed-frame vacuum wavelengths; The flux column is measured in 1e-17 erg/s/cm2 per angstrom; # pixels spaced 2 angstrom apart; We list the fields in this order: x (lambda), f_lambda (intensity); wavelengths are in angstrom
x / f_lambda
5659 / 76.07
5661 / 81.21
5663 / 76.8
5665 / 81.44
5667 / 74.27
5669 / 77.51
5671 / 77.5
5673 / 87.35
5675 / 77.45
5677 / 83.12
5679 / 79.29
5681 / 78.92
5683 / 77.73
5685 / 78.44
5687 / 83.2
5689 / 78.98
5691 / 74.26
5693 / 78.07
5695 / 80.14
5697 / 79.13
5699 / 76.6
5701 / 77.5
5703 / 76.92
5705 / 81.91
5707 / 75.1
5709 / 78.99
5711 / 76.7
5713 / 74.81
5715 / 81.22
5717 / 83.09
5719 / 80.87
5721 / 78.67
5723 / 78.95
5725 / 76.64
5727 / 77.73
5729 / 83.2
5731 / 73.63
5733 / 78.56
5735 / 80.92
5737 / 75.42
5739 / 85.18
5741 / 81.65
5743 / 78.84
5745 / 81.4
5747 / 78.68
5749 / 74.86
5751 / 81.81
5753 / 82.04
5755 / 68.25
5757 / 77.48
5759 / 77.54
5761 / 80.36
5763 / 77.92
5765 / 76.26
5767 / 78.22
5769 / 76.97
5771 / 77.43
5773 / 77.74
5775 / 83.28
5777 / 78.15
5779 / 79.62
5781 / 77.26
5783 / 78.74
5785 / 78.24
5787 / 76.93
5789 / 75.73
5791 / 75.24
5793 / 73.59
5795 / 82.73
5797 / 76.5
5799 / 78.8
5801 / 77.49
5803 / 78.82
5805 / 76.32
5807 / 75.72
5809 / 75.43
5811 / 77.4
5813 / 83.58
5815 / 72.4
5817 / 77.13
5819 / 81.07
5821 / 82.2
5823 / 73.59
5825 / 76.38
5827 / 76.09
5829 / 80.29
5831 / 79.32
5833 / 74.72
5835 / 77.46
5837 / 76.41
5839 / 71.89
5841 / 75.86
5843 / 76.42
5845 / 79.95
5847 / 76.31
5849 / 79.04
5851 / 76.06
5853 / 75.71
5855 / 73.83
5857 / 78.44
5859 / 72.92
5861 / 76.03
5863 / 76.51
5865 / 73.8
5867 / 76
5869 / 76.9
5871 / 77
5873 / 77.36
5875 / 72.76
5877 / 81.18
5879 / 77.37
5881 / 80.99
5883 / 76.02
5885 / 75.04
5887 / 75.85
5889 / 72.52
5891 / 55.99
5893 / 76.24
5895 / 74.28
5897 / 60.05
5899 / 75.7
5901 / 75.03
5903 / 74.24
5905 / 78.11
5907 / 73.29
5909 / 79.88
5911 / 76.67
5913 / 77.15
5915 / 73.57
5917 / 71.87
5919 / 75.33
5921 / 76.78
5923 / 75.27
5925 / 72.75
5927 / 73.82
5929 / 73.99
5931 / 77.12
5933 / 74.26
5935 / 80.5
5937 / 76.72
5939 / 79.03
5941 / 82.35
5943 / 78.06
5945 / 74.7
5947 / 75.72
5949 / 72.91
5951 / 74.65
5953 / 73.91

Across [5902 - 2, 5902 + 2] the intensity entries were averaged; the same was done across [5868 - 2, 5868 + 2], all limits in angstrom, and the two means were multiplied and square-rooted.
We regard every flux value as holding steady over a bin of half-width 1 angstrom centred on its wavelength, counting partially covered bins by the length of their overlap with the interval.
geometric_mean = 75.5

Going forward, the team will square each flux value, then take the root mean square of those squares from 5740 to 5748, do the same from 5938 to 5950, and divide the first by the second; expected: 1.08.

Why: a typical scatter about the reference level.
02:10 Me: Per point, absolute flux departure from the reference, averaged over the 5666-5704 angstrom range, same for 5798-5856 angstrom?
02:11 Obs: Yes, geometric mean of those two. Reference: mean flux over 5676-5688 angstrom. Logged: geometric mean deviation 3.1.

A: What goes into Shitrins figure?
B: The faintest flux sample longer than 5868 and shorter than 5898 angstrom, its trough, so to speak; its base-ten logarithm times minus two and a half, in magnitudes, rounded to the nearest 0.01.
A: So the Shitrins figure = -4.37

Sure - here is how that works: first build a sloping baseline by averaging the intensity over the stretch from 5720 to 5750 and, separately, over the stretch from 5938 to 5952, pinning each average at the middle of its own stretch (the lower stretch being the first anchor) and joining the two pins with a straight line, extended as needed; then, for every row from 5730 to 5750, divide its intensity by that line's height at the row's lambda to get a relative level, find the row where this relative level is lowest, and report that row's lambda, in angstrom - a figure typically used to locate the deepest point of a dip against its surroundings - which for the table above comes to 5731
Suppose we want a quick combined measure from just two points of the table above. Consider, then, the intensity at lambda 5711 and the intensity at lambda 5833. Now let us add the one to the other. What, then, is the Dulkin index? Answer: 151.4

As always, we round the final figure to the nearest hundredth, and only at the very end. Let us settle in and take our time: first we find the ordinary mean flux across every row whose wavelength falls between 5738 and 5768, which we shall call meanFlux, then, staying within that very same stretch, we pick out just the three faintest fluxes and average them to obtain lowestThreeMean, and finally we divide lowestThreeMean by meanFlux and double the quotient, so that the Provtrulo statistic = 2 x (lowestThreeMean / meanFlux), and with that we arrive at 1.86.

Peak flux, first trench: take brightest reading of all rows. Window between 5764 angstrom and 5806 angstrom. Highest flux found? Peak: 83.28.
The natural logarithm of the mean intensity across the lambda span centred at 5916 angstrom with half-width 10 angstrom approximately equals 4.32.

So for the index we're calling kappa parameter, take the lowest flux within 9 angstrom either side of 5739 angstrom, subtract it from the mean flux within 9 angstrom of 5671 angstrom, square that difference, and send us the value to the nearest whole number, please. 33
